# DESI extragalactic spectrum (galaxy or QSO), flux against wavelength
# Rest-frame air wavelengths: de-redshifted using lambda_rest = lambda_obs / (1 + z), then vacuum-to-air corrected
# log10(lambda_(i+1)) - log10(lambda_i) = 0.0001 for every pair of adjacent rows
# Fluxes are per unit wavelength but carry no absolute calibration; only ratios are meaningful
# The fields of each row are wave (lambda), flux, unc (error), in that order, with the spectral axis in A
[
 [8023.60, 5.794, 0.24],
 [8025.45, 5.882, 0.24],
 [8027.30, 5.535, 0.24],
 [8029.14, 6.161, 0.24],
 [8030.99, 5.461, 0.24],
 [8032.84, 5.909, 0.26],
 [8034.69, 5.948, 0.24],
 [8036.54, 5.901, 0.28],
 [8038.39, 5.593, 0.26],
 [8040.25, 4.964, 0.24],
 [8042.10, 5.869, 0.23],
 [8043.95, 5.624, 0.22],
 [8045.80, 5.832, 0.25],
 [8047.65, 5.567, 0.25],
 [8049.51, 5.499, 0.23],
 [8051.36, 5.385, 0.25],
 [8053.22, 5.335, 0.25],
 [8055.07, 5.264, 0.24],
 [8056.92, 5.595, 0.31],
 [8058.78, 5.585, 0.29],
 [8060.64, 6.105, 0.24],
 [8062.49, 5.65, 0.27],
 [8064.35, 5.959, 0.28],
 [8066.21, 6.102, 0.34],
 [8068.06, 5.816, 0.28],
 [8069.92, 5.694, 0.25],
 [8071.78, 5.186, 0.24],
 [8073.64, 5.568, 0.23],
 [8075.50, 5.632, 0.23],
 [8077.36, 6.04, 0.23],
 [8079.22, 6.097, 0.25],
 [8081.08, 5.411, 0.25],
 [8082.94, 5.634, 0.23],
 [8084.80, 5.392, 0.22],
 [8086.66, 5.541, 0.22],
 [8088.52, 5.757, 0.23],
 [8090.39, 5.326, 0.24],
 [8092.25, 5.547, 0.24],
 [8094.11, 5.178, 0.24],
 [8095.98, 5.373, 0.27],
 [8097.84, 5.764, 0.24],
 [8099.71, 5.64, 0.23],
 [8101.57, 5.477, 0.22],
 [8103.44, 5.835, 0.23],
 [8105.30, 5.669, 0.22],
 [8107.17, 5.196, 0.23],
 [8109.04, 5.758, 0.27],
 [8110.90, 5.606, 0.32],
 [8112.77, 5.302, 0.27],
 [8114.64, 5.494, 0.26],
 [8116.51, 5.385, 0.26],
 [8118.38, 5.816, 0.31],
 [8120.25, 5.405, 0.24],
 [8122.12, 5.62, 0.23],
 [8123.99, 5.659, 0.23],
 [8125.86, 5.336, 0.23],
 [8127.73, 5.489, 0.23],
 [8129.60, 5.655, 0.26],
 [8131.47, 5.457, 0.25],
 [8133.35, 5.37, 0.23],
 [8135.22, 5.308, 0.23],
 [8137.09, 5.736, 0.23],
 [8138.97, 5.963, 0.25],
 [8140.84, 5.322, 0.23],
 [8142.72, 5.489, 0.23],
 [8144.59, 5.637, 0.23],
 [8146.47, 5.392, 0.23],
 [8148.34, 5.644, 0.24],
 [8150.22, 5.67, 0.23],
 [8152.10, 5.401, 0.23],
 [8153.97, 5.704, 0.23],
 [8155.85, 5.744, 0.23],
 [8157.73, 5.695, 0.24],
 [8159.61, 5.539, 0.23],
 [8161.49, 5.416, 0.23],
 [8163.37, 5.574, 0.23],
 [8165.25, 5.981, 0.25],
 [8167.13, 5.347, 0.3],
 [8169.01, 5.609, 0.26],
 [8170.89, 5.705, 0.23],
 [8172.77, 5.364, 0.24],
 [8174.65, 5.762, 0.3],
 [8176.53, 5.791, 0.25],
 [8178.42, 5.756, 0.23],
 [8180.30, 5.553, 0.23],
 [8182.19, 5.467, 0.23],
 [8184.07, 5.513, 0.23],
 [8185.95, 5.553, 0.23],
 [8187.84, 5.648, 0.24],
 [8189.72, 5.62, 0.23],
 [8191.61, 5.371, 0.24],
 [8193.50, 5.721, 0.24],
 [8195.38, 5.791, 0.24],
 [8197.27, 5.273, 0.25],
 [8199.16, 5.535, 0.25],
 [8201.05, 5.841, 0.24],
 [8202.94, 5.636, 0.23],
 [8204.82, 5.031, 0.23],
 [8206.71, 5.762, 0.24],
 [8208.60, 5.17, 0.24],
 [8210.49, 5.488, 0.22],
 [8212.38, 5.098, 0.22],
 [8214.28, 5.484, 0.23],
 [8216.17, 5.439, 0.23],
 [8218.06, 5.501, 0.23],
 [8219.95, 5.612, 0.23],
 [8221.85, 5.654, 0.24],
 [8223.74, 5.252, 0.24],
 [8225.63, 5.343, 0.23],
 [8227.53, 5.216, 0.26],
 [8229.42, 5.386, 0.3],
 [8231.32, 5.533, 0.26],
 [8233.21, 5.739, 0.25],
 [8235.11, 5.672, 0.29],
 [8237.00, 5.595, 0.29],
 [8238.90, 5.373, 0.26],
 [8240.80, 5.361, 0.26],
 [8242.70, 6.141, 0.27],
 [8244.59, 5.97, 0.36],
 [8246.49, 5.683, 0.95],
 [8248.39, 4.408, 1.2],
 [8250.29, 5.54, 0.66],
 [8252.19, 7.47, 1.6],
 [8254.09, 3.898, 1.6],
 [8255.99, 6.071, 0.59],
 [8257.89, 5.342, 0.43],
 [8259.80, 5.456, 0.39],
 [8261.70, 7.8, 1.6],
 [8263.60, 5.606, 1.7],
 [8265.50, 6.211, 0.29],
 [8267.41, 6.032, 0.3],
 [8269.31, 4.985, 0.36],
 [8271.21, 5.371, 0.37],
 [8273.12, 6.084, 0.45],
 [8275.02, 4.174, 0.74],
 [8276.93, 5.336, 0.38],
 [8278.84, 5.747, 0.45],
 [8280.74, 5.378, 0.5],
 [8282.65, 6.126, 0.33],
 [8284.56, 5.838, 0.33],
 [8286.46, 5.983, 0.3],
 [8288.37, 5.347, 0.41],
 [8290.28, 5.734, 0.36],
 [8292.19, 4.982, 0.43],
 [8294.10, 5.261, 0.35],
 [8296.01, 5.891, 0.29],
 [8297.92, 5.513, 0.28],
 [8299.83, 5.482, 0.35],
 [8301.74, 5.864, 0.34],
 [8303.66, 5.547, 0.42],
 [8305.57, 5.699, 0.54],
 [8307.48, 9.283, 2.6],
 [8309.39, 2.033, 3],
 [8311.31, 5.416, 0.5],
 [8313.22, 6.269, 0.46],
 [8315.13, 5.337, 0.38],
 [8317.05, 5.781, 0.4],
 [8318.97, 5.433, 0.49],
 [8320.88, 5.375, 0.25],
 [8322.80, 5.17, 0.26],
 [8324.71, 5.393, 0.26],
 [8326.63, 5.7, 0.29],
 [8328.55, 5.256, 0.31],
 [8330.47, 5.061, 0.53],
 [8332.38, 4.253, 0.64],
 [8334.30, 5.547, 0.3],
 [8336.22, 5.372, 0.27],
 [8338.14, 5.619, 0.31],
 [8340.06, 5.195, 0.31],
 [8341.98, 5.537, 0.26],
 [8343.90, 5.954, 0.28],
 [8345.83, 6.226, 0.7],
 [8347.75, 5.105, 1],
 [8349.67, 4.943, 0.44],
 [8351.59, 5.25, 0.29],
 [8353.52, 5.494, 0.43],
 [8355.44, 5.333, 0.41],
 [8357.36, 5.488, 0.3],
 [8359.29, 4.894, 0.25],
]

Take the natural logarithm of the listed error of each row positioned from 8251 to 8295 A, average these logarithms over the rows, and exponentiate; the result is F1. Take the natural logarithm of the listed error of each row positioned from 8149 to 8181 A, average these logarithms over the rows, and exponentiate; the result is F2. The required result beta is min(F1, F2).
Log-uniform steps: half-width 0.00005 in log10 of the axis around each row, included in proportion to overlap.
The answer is 0.243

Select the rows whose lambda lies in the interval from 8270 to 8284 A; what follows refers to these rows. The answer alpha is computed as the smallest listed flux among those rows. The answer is 4.174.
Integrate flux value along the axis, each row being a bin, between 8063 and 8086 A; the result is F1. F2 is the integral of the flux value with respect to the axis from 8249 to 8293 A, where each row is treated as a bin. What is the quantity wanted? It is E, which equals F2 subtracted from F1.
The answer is -118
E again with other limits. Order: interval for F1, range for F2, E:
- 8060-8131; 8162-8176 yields 319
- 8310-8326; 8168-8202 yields -103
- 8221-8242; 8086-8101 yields 32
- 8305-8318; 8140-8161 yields -43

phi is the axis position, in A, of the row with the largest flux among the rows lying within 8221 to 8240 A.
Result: 8233.21 A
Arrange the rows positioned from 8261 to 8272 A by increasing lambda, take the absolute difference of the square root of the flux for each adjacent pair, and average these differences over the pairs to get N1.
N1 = 0.179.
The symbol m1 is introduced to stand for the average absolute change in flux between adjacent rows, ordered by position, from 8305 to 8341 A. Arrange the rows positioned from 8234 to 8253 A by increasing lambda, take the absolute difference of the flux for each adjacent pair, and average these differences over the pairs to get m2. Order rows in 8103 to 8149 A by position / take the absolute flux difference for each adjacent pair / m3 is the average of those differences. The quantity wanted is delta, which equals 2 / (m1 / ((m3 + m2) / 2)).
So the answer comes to 0.8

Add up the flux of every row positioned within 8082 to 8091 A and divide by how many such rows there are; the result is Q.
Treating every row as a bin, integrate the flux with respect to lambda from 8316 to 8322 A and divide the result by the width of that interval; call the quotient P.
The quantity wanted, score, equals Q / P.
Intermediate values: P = 5.51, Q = 5.53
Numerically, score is 1.00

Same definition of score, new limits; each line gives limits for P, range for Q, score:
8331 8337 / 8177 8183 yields 1.11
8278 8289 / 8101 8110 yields 0.97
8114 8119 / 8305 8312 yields 1.01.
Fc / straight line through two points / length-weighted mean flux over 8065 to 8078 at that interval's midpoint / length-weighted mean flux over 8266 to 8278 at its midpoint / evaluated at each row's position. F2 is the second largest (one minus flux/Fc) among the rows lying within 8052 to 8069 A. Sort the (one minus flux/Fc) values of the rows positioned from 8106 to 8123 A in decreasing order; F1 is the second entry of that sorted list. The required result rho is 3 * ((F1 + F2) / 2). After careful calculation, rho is 0.20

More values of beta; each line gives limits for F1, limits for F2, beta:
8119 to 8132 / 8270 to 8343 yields 0.238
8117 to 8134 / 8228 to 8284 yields 0.244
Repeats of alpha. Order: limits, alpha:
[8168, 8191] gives 5.364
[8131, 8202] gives 5.273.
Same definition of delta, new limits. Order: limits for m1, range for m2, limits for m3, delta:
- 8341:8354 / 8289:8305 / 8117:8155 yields 1.5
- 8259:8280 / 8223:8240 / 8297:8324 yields 1.4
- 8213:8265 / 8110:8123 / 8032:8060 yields 0.7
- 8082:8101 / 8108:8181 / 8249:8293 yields 4.8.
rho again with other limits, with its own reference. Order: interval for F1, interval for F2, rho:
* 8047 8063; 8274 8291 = 0.11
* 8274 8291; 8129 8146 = 0.08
